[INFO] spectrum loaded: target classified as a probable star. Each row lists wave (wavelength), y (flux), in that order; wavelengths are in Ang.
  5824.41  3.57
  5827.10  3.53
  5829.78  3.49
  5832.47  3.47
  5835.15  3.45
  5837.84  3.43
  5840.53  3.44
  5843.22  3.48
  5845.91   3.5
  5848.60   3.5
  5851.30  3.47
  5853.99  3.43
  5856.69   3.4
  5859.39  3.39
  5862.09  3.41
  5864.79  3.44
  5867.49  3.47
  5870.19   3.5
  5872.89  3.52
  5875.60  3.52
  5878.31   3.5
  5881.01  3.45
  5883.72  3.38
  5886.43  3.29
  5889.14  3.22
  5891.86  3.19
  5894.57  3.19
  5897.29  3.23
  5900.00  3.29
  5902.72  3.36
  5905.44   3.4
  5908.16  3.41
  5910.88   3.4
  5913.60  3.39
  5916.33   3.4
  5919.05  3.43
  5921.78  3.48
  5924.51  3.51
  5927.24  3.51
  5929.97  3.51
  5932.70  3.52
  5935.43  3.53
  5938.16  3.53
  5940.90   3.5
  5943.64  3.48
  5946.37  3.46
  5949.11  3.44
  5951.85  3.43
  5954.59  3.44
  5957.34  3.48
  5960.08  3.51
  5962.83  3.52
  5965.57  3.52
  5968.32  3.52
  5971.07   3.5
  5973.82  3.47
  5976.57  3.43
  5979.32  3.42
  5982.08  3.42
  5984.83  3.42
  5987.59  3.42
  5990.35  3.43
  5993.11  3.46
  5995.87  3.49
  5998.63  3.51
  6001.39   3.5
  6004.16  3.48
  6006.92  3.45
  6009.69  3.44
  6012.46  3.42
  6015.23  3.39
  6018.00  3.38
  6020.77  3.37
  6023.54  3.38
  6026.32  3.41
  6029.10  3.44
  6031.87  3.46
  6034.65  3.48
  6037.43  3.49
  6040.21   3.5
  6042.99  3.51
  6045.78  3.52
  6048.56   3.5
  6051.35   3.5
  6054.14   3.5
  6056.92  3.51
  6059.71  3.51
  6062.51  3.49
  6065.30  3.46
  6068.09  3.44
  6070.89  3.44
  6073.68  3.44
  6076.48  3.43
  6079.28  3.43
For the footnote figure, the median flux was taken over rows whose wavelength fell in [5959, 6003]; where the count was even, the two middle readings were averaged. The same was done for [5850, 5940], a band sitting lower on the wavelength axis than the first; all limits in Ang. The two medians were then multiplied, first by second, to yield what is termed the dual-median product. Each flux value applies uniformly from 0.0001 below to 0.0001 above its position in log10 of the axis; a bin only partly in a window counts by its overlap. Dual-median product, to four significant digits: 11.94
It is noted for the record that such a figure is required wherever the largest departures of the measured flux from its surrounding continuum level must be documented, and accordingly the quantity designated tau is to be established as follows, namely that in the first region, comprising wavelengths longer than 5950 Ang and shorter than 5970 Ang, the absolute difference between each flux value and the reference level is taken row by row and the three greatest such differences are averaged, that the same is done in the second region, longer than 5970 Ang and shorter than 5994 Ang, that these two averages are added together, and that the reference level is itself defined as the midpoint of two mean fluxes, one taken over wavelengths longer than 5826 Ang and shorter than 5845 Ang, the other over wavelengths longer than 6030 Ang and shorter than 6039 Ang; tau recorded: 0.10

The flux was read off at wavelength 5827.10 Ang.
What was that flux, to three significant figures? 3.53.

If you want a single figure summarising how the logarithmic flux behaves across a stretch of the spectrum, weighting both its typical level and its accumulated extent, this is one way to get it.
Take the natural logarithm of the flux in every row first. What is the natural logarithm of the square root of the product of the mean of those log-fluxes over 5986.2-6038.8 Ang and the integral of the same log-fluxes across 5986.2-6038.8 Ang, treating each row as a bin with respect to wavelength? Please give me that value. 2.19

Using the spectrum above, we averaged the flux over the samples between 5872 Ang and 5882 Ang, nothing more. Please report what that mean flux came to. 3.50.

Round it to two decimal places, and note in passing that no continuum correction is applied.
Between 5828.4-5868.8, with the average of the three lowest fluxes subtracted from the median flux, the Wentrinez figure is 0.05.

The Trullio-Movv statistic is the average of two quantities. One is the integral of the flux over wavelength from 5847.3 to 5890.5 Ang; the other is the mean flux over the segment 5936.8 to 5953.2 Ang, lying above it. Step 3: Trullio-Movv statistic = 76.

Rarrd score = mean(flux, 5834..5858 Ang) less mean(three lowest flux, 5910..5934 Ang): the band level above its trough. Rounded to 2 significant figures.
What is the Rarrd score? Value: 0.059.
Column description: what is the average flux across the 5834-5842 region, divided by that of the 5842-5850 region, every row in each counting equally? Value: 0.98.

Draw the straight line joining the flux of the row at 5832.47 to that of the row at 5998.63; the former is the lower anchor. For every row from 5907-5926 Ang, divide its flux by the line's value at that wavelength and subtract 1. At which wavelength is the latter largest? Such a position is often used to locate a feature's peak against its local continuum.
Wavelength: 5924.51 Ang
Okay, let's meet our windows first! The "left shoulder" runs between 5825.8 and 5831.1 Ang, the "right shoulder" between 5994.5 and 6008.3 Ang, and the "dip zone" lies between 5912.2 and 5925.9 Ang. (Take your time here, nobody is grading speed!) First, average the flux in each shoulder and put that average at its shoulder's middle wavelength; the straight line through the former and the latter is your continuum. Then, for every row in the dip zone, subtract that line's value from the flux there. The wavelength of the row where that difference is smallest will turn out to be 5913.60 Ang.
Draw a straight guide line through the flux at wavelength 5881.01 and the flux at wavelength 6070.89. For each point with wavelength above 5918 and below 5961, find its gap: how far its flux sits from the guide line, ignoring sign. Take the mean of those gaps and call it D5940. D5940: 0.044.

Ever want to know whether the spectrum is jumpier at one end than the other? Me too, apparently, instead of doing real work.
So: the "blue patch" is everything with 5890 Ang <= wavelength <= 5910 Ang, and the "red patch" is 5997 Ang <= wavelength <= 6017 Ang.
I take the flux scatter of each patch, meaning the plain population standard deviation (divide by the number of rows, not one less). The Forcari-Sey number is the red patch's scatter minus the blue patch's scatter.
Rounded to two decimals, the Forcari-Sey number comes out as -0.05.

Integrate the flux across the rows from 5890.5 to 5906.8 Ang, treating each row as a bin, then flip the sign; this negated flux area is -53.4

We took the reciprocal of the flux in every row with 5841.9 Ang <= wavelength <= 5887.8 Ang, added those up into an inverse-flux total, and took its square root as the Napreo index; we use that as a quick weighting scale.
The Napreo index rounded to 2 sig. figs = 2.2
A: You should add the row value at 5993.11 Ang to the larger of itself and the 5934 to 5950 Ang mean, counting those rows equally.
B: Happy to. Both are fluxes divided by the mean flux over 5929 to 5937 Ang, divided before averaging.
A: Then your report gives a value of 1.97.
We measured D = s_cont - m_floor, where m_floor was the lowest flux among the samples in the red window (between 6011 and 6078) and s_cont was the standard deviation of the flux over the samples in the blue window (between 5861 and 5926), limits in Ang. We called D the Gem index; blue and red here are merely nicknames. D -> -3.27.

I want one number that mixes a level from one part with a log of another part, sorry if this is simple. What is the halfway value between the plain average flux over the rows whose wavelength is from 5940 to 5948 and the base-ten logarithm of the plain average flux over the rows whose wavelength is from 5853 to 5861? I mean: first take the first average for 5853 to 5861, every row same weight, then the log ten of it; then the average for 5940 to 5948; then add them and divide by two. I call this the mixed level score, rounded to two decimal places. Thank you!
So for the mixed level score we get 2.01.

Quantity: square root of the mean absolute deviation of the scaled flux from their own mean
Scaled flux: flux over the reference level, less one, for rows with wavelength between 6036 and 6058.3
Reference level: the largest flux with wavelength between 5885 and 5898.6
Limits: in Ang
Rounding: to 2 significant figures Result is 0.047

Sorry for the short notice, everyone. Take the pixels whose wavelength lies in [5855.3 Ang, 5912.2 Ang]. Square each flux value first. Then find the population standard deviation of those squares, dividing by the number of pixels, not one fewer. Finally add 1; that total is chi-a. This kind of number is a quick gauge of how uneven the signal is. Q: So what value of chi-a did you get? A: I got 1.69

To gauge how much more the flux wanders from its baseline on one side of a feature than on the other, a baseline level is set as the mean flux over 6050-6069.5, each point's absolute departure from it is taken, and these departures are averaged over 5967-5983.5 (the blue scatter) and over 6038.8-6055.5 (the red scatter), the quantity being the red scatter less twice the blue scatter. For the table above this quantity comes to -0.067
